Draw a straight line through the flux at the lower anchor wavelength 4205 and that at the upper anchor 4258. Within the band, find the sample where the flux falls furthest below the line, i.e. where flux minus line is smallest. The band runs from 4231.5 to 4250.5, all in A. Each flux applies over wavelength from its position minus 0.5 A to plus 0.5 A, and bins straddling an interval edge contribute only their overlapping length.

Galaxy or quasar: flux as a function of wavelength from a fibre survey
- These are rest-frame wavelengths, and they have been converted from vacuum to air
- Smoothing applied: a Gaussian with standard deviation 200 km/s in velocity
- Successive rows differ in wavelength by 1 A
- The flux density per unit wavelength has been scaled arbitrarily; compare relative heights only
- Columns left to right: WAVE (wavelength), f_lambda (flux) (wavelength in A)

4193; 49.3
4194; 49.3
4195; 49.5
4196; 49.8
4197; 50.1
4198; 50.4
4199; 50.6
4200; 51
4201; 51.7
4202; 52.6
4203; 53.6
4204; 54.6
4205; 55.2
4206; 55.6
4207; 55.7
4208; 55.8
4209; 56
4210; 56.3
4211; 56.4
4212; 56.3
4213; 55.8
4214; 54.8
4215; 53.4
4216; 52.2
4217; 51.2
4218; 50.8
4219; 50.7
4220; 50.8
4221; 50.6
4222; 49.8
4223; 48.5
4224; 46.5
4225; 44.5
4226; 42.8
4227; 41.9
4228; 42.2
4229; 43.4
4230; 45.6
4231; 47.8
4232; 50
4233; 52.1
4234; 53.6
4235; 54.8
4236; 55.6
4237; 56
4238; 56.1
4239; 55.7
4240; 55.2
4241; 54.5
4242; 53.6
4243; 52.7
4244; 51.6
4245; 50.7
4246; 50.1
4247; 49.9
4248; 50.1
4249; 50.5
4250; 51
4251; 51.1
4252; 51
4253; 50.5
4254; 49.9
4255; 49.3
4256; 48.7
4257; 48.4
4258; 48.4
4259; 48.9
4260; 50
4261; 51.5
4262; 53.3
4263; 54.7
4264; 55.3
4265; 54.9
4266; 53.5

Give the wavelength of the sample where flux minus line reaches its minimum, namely 4232 A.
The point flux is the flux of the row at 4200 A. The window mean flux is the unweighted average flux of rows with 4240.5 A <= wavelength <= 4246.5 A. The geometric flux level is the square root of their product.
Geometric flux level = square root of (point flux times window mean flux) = 51.6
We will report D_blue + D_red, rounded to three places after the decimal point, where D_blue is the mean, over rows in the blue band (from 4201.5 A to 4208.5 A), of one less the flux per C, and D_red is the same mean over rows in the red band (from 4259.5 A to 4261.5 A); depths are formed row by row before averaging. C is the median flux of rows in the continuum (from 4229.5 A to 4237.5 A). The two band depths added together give 0.004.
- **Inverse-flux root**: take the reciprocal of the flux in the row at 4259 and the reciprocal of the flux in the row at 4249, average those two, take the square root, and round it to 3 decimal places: 0.142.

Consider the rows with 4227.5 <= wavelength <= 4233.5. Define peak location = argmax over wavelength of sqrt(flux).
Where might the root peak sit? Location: 4233 A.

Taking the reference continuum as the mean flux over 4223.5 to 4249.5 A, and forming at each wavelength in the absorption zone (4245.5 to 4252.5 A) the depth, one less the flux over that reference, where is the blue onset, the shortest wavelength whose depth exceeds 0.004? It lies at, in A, 4247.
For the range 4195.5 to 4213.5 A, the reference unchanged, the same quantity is 4196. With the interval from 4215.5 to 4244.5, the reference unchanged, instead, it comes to 4222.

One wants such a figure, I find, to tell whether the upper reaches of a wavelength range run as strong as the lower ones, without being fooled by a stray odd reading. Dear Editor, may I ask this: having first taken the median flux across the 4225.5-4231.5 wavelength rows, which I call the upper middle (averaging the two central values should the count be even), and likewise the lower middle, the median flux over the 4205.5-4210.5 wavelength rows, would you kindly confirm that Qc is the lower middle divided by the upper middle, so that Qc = 1.29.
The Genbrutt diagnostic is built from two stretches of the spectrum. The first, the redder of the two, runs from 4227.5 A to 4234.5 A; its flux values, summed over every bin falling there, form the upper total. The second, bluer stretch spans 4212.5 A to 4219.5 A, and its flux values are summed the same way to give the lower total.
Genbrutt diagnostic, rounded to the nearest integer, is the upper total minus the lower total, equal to -34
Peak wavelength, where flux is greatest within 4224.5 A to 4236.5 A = 4236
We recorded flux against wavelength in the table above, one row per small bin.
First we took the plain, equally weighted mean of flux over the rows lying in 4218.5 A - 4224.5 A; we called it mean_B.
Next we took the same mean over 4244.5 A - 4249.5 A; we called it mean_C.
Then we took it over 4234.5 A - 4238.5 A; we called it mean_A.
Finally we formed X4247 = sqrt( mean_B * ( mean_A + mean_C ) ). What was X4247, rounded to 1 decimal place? 72.4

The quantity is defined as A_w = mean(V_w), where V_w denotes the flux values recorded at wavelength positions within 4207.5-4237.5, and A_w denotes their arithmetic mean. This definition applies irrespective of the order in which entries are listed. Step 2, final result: 50.9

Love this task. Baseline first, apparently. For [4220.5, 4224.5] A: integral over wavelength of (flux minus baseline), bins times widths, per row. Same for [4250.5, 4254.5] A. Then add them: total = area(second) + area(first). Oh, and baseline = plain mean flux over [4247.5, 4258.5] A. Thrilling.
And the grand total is -1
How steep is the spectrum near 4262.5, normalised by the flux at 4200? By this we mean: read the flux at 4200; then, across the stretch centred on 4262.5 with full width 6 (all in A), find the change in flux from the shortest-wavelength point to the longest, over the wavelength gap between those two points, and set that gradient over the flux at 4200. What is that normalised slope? 0.019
